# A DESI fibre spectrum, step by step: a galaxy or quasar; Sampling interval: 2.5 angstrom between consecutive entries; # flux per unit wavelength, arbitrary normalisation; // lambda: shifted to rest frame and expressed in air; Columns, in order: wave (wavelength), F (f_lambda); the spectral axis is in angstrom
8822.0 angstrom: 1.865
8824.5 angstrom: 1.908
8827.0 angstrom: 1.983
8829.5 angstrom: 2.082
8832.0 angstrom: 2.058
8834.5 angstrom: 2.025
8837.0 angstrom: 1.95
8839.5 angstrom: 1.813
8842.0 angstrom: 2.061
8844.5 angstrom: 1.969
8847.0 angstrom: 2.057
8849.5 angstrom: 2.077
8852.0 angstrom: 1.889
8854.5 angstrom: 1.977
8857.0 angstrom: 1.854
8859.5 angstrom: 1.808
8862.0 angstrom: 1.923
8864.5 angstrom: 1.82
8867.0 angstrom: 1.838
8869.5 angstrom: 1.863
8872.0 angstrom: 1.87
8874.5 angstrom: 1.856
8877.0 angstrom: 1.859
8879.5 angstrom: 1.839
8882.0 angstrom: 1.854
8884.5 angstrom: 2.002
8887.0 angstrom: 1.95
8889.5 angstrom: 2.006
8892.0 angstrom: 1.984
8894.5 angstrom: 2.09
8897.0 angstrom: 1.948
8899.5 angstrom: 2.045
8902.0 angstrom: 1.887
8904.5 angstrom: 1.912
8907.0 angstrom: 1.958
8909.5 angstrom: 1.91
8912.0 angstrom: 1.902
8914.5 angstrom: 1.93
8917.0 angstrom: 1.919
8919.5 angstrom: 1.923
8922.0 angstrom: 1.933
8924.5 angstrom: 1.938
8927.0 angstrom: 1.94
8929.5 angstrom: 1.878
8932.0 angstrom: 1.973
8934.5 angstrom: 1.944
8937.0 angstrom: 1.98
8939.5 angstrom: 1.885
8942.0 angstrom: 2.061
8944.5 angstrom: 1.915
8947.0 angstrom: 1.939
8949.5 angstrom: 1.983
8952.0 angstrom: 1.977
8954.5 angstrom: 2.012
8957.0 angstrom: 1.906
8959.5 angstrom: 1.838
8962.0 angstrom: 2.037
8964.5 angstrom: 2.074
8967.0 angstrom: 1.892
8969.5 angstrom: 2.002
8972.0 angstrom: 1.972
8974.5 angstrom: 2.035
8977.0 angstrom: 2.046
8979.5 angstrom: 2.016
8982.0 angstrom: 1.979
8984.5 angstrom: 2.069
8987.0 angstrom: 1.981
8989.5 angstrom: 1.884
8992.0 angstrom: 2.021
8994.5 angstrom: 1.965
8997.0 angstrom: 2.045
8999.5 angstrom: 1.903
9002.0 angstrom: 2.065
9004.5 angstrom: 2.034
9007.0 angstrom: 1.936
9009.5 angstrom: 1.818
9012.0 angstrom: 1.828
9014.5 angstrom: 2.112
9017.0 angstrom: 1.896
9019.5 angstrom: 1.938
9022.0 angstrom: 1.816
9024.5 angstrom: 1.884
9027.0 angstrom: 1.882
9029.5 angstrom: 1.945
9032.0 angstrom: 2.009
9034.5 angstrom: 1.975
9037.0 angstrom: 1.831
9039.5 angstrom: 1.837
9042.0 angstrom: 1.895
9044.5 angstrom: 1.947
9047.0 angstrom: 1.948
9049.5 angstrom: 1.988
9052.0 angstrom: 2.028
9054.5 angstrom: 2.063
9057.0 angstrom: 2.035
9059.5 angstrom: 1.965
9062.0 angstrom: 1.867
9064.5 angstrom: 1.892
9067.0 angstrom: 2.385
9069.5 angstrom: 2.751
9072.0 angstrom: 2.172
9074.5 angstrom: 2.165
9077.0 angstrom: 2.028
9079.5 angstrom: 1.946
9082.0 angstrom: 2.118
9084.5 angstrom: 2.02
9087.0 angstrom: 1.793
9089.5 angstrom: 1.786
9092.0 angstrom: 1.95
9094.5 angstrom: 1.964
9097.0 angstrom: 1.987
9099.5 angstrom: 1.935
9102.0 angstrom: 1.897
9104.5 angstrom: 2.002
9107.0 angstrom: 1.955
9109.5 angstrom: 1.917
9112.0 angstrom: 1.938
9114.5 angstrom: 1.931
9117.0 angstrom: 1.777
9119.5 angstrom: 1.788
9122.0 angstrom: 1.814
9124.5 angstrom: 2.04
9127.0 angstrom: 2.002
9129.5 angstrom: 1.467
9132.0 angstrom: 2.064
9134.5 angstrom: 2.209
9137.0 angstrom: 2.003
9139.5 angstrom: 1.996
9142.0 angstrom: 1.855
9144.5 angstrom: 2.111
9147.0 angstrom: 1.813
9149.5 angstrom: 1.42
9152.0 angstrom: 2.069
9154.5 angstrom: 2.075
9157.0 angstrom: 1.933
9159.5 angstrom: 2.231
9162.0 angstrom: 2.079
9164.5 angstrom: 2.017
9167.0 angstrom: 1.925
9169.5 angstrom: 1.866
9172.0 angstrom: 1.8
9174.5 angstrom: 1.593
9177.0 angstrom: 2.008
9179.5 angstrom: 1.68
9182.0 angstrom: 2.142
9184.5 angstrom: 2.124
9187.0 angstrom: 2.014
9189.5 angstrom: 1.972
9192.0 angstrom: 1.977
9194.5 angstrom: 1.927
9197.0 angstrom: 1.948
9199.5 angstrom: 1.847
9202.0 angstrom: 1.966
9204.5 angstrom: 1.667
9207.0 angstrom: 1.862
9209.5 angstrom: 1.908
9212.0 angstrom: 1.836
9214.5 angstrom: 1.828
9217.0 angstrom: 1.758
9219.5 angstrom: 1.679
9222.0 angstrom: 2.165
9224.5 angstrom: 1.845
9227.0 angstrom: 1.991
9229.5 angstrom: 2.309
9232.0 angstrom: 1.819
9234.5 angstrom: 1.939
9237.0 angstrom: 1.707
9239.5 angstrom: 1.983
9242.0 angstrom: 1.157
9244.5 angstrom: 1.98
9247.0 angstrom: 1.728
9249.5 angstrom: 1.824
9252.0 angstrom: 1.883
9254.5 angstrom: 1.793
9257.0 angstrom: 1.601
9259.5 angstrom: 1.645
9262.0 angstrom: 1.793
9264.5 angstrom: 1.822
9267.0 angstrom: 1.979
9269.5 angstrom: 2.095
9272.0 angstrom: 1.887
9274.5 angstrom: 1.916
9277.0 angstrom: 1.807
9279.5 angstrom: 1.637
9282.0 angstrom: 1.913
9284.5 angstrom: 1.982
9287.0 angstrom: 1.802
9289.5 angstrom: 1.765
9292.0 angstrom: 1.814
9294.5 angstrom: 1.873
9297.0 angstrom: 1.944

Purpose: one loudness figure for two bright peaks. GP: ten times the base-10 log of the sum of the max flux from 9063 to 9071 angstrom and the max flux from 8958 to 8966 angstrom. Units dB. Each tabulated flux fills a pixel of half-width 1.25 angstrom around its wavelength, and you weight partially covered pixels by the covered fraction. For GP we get 6.8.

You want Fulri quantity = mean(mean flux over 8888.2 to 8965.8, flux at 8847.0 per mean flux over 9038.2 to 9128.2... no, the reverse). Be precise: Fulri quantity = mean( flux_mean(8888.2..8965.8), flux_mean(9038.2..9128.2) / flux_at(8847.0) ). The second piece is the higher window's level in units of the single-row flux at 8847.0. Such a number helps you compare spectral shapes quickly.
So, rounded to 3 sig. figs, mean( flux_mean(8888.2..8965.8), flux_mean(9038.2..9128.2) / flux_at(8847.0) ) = 1.46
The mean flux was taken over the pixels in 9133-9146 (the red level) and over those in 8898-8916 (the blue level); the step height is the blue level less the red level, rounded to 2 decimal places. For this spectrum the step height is -0.10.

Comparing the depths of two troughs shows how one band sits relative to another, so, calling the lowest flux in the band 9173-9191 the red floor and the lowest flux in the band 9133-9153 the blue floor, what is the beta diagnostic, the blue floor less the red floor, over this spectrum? -0.17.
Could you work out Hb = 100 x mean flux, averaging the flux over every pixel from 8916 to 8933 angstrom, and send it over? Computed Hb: 192.9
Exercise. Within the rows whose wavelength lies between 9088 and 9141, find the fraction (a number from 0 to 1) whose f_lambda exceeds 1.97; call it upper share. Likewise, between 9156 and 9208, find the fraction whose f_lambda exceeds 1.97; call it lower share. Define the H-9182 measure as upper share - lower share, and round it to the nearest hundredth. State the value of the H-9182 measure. -0.05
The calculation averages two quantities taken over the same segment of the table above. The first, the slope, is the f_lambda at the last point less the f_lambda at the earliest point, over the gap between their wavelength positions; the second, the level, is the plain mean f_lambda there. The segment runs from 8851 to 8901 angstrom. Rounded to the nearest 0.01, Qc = 0.96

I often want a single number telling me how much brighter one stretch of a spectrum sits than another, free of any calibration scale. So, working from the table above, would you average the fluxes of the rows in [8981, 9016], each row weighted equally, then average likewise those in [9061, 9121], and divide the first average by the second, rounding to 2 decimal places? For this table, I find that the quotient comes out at 0.99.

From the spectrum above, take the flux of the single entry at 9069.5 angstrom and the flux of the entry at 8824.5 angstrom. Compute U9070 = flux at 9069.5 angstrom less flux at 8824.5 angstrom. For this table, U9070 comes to 0.84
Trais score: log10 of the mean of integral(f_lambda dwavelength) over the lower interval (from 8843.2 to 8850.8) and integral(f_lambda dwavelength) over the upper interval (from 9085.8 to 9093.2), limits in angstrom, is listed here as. 1.163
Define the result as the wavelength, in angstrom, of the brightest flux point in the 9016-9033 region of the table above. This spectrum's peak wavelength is 9032.0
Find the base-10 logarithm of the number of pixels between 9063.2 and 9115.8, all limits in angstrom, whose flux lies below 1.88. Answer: 0.3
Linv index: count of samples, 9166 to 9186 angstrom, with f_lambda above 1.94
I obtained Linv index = 3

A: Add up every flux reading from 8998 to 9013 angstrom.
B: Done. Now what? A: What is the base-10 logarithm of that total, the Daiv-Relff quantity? 1.06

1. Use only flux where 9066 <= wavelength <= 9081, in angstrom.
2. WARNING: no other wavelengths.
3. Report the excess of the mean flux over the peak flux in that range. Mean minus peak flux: -0.51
